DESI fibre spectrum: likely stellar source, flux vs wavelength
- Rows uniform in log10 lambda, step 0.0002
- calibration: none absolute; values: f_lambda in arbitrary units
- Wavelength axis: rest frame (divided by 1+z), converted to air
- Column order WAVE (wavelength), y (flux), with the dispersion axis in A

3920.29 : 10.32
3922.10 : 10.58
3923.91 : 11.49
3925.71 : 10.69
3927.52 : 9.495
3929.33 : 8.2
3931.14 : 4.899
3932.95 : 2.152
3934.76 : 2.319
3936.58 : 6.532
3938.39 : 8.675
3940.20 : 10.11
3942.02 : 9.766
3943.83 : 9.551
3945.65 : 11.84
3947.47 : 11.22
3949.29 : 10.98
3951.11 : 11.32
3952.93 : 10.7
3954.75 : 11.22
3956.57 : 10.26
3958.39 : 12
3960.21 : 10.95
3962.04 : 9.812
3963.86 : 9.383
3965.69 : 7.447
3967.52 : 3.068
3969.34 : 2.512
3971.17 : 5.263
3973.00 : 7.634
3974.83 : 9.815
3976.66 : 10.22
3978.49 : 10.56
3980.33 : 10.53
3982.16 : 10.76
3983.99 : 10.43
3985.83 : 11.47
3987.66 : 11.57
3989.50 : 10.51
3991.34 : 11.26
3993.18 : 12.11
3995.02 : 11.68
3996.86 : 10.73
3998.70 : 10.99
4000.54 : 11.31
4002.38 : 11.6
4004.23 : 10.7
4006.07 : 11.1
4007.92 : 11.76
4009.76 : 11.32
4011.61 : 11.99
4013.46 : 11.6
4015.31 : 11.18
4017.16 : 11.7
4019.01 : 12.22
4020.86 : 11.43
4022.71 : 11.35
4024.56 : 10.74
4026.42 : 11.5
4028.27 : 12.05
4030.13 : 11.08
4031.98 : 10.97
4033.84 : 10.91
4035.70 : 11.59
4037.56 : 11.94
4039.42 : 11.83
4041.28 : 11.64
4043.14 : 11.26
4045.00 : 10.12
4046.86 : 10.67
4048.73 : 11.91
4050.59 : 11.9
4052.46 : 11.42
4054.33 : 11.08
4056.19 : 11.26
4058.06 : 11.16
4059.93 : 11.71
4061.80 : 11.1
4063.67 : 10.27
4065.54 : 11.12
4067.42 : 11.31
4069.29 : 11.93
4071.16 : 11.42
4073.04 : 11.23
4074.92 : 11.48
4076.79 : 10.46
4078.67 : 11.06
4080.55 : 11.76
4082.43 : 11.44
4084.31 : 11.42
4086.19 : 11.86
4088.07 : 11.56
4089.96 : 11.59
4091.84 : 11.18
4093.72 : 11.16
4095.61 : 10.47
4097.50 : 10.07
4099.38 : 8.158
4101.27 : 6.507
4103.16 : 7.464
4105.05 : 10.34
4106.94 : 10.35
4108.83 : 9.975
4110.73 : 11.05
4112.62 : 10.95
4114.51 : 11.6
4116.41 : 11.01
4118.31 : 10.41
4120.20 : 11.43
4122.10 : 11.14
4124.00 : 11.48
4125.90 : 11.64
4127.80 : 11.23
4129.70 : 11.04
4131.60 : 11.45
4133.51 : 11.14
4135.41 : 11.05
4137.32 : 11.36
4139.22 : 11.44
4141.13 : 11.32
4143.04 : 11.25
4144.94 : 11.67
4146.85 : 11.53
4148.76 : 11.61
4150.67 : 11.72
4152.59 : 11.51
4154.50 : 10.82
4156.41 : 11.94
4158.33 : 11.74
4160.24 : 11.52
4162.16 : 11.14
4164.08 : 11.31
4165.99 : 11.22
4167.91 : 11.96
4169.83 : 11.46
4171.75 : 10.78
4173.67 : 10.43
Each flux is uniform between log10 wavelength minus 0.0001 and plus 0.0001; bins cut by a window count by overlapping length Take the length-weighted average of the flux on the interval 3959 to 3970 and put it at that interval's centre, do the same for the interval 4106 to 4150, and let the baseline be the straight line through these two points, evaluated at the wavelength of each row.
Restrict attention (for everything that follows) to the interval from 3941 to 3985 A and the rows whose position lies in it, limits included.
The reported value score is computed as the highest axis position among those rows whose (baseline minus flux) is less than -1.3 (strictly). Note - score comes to 3983.99 A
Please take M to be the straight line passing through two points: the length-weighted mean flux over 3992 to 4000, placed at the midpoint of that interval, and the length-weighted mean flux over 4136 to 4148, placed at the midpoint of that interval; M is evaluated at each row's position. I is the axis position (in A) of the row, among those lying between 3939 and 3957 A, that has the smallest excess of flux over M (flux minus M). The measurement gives 3943.83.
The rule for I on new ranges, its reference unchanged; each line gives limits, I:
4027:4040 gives 4033.84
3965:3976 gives 3969.34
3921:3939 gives 3932.95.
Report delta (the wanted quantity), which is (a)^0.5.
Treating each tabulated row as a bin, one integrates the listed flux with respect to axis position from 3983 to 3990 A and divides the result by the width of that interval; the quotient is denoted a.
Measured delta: 3.32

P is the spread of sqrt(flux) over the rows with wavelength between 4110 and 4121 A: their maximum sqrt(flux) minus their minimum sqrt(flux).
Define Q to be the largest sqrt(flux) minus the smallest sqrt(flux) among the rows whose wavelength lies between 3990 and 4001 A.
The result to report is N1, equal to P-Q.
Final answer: -0.02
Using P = 0.18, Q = 0.20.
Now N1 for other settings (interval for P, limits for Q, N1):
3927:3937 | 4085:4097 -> 1.41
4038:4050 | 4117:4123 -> 0.12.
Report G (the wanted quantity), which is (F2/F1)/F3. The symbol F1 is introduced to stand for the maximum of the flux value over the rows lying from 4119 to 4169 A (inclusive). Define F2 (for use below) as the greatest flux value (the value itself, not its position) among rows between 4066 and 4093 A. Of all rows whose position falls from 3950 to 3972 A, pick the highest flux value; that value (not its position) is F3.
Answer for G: 0.0831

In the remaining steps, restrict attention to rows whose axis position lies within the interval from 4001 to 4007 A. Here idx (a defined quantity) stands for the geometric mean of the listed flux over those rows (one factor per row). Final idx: 11.1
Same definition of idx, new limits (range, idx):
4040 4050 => 11.1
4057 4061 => 11.4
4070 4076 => 11.4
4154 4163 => 11.4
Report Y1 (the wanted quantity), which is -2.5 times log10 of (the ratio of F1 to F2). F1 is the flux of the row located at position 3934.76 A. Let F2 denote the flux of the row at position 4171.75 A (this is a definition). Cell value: 1.67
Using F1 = 2.319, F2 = 10.78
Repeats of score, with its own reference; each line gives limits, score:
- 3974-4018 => 4017.16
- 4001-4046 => 4043.14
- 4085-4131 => 4086.19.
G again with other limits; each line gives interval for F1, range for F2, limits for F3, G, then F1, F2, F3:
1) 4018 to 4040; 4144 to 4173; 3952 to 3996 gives 0.0808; 12.22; 11.96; 12.11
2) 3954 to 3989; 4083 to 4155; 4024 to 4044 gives 0.0820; 12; 11.86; 12.05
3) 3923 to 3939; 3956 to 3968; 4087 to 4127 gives 0.0897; 11.49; 12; 11.64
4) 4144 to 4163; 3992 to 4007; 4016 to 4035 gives 0.0830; 11.94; 12.11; 12.22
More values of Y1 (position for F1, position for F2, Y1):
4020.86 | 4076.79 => -0.10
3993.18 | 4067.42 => -0.07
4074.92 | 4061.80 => -0.04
